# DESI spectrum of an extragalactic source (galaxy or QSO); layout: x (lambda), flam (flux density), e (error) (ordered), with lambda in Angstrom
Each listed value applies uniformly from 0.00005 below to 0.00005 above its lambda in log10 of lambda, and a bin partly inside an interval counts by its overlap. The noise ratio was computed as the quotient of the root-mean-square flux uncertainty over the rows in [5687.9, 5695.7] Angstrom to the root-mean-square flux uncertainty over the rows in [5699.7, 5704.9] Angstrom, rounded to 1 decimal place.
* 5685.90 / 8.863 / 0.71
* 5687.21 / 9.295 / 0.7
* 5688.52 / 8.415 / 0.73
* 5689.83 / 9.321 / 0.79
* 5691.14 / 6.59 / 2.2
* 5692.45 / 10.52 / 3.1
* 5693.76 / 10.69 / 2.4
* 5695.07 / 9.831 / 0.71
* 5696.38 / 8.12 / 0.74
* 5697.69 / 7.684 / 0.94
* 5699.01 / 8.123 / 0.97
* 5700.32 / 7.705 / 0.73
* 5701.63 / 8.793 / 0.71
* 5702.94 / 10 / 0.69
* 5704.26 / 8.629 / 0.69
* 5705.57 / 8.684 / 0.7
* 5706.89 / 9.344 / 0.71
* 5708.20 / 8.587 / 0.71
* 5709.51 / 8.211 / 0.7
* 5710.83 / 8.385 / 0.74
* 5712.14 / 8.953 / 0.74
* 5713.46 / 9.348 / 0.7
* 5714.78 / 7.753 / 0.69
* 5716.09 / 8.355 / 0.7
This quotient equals 2.7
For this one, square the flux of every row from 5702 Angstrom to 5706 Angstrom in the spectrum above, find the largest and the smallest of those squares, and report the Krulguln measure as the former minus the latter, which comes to 26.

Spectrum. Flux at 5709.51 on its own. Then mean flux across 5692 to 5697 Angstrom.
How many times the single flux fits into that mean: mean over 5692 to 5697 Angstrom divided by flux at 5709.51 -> 1.19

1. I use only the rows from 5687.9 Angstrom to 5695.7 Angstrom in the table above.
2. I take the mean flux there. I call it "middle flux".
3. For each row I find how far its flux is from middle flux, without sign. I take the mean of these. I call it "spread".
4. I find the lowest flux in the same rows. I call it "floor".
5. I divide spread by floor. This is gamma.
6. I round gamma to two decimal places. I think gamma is 0.17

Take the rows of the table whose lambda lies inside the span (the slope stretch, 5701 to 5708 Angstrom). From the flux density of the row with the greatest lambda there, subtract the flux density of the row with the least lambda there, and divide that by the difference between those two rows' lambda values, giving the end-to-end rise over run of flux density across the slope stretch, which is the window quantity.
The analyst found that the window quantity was 0.1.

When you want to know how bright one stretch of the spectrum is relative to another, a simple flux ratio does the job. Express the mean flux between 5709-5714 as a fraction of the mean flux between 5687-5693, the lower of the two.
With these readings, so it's 0.99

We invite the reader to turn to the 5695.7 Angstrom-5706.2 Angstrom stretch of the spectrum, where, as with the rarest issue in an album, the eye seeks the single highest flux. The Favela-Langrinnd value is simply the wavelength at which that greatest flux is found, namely 5702.94 Angstrom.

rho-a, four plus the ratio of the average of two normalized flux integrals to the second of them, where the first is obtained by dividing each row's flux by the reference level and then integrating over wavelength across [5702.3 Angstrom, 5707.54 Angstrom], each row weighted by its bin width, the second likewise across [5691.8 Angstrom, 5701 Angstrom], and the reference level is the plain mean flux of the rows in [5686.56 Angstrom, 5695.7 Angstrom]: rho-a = 4.79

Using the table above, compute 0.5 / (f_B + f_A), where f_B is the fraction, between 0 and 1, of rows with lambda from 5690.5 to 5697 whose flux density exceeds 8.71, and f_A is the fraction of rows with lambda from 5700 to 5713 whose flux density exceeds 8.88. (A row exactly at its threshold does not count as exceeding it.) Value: 0.56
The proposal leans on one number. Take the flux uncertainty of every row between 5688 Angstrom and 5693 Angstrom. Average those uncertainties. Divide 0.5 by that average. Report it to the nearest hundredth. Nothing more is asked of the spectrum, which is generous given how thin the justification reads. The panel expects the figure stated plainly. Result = 0.29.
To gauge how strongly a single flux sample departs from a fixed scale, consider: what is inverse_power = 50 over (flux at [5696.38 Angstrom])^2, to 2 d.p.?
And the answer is 0.76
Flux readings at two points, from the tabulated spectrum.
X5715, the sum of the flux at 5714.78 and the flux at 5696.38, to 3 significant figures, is 15.9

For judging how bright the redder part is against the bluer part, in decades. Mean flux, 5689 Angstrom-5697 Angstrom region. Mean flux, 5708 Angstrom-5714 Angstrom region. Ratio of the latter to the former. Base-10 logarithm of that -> -0.023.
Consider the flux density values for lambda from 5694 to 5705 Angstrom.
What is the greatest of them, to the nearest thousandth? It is 10.000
